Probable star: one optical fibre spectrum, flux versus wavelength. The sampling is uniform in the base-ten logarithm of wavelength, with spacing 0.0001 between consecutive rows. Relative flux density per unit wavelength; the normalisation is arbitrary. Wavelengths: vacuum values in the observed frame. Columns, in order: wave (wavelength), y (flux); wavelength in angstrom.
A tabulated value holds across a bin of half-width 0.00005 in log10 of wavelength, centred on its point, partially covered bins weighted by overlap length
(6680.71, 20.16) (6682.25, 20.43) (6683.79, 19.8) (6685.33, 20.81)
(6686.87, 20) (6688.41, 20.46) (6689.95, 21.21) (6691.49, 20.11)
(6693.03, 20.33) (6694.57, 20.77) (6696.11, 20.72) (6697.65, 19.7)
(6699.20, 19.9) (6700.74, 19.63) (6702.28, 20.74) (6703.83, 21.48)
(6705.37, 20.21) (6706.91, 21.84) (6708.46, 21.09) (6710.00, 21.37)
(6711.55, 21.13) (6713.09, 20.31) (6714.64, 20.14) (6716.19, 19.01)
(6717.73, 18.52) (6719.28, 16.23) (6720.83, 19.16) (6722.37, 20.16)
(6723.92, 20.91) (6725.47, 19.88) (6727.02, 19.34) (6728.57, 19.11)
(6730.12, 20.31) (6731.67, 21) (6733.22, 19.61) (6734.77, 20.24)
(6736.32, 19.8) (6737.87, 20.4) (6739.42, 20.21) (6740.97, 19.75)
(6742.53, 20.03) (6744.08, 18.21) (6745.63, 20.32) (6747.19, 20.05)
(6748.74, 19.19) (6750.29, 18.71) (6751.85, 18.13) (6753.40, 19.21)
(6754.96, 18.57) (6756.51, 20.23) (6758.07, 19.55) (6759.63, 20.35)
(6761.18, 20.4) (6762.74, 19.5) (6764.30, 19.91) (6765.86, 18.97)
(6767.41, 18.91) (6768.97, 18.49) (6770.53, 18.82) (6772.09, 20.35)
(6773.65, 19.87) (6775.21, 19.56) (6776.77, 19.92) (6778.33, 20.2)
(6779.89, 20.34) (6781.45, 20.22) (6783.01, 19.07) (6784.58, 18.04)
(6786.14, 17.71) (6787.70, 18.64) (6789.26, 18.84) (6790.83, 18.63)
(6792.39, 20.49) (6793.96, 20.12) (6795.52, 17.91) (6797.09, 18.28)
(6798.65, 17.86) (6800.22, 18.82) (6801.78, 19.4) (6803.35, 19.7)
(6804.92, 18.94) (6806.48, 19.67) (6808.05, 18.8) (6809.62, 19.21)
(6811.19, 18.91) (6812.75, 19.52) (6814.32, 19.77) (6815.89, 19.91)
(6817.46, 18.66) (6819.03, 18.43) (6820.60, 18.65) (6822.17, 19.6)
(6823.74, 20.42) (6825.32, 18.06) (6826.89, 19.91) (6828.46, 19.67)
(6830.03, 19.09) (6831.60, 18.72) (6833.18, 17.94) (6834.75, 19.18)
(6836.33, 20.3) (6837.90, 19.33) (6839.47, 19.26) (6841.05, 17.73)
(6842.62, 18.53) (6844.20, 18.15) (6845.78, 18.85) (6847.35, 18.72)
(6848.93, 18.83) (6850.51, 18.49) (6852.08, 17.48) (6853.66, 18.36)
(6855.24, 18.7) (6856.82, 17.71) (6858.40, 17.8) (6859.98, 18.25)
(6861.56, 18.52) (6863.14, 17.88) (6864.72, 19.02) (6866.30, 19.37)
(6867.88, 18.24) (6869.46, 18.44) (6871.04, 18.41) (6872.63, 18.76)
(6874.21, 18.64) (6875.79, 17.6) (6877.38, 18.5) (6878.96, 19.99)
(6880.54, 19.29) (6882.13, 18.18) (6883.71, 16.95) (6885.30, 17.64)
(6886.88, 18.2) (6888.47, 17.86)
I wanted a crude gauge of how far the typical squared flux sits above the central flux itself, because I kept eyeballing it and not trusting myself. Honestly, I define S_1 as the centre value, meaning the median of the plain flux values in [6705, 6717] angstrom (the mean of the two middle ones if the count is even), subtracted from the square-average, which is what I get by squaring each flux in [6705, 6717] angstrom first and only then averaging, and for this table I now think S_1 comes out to 406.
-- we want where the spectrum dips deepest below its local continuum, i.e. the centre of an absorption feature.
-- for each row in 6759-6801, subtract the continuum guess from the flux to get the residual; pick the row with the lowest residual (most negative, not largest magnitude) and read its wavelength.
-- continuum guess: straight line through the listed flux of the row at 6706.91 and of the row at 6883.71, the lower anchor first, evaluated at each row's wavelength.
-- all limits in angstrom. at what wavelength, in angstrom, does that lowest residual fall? 6786.14 angstrom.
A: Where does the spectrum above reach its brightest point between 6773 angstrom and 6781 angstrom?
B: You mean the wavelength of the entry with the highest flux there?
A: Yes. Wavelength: 6779.89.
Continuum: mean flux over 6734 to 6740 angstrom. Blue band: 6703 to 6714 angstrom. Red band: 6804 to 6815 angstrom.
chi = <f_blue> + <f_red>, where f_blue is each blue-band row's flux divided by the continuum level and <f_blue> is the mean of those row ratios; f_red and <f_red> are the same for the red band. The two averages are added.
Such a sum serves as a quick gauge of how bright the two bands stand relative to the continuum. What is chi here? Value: 2.00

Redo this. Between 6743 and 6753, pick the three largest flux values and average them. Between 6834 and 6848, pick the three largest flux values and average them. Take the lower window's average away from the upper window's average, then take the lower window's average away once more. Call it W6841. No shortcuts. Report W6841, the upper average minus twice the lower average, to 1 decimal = -20.1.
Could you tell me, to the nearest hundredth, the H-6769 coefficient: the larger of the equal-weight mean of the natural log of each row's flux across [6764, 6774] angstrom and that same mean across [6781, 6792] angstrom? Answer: 2.96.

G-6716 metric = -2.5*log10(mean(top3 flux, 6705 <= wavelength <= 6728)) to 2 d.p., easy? -3.33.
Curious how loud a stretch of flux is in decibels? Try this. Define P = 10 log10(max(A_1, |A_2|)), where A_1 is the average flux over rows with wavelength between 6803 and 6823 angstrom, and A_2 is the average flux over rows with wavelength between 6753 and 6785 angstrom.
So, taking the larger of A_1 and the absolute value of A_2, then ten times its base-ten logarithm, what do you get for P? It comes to 12.91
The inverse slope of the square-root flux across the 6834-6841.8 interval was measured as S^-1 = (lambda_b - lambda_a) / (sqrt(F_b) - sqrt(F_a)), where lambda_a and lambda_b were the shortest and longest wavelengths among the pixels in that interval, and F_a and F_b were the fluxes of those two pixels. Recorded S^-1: -37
